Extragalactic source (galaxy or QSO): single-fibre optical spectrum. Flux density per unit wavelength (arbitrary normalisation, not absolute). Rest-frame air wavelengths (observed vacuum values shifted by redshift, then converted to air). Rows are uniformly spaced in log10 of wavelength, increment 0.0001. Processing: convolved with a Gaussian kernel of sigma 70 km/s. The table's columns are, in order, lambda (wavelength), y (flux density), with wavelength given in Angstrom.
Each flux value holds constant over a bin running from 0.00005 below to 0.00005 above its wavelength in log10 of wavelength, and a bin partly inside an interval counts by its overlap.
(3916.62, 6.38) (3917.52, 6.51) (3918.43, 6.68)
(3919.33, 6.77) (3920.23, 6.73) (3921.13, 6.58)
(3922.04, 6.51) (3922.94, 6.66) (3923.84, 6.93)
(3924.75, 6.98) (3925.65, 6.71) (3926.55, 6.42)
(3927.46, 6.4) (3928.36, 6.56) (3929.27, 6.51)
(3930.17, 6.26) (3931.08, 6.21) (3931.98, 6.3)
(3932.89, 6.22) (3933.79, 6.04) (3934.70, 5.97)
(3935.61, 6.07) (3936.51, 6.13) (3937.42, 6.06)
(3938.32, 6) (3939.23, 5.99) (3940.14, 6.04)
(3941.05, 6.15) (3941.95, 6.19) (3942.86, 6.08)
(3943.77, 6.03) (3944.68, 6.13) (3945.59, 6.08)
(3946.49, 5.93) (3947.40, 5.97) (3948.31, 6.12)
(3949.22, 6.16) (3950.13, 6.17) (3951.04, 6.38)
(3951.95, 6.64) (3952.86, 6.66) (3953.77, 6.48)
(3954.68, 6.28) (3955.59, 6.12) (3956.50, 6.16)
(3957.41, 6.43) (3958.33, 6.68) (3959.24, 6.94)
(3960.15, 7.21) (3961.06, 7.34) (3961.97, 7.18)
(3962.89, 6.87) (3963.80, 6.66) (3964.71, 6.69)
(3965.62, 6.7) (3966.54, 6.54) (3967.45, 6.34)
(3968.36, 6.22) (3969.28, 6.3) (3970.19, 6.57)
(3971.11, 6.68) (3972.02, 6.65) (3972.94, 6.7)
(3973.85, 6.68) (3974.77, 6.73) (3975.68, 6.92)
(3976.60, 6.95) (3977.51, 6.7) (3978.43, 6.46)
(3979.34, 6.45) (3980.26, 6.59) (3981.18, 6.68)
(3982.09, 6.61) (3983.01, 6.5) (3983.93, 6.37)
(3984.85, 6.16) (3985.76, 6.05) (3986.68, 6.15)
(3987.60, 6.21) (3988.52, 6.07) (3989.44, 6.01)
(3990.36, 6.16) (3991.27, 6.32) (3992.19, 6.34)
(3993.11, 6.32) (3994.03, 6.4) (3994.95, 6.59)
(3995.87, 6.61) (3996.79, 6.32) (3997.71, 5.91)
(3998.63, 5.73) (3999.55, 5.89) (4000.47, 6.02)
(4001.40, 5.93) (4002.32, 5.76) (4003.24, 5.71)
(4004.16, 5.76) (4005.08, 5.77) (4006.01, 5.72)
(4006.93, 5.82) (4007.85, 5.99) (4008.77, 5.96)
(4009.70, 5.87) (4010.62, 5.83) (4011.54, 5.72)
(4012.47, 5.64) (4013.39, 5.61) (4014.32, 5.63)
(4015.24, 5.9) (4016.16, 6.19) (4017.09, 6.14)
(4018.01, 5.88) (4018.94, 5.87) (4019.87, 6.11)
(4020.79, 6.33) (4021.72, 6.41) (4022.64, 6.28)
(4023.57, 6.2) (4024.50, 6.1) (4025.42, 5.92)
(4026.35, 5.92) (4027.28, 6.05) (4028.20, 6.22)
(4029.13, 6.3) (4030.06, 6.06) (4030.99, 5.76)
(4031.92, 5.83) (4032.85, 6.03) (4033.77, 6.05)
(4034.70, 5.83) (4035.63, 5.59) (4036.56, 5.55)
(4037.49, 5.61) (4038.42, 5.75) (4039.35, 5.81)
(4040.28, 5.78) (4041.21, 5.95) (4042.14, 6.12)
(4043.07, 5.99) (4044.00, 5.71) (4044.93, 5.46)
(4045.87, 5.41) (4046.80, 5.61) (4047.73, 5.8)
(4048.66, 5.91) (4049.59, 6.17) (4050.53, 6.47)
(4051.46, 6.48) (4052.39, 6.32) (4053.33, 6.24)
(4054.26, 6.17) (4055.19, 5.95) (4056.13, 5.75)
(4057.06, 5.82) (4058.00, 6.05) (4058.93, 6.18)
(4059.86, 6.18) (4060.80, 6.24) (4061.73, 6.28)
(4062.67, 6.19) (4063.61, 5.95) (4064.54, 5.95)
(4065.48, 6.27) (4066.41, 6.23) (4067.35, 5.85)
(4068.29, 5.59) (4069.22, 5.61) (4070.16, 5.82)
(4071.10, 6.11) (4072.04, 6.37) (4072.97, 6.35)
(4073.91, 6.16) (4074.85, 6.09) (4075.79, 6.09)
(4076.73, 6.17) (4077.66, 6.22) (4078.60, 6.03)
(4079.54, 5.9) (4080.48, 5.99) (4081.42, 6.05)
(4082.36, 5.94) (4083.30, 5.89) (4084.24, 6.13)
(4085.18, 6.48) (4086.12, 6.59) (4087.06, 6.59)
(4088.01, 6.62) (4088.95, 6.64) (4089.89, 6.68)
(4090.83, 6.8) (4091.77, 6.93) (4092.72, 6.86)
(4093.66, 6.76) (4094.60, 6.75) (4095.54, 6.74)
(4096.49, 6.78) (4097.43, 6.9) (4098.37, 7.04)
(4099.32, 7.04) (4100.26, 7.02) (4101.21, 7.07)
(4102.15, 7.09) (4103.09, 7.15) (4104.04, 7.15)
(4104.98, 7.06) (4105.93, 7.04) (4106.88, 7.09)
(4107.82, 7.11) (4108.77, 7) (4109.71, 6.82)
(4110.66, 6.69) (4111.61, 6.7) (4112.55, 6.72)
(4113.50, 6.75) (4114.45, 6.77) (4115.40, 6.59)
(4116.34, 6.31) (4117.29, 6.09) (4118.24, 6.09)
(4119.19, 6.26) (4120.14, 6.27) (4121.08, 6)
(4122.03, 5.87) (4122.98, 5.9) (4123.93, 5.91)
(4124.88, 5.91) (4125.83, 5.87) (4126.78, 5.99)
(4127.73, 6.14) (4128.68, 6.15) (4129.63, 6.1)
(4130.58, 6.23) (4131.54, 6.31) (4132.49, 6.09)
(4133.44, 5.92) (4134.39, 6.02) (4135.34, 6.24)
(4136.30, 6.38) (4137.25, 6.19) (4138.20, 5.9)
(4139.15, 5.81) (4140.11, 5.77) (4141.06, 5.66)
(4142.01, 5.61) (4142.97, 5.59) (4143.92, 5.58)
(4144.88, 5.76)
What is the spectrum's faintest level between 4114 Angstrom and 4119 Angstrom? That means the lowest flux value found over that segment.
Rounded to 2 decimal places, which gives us 6.09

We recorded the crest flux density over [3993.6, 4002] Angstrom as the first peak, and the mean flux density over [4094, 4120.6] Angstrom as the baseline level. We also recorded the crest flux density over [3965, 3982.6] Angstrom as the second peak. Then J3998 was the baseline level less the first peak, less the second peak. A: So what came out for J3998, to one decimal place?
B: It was -6.8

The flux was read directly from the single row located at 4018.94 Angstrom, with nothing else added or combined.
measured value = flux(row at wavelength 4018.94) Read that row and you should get 5.87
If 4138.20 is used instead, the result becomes 5.9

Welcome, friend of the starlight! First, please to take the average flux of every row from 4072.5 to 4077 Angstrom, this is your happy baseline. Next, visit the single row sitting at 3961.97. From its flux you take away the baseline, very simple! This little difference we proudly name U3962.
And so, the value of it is 1.0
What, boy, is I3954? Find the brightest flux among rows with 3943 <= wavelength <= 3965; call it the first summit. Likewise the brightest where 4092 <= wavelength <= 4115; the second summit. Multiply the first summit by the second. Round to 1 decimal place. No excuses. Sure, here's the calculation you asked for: 52.5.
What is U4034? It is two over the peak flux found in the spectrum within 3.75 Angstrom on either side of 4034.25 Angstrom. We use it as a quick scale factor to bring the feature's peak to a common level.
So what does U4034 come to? 0.331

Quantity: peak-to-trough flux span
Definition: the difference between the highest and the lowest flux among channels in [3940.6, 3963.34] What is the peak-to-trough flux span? 1.4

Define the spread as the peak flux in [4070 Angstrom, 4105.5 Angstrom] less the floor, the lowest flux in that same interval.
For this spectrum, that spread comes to 1.33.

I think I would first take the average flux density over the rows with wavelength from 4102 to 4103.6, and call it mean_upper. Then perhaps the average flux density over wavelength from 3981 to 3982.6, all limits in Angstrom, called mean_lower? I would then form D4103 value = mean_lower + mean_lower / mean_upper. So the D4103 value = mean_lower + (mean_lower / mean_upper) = 7.58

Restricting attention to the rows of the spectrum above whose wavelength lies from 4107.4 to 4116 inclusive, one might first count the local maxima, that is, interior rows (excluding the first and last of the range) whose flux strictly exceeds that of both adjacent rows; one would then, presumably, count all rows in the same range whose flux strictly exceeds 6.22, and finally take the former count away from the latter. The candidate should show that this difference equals 8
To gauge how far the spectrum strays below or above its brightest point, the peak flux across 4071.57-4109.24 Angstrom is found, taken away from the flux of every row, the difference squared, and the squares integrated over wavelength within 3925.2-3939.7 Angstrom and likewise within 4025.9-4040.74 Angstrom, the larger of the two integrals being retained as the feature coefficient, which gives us 24.5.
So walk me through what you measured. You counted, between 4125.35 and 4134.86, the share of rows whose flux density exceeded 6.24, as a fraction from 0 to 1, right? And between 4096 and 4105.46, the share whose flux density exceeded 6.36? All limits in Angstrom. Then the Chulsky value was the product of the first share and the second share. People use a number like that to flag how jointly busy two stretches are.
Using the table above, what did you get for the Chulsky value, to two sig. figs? 0.10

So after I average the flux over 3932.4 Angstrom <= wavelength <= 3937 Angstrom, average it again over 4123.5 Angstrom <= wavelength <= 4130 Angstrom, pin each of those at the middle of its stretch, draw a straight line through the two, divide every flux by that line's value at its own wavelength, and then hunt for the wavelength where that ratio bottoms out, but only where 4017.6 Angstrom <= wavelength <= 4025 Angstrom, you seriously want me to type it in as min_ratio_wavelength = 4018.94 Angstrom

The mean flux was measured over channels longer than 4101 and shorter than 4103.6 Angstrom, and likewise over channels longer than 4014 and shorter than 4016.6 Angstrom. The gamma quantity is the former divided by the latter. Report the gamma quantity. 1.20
